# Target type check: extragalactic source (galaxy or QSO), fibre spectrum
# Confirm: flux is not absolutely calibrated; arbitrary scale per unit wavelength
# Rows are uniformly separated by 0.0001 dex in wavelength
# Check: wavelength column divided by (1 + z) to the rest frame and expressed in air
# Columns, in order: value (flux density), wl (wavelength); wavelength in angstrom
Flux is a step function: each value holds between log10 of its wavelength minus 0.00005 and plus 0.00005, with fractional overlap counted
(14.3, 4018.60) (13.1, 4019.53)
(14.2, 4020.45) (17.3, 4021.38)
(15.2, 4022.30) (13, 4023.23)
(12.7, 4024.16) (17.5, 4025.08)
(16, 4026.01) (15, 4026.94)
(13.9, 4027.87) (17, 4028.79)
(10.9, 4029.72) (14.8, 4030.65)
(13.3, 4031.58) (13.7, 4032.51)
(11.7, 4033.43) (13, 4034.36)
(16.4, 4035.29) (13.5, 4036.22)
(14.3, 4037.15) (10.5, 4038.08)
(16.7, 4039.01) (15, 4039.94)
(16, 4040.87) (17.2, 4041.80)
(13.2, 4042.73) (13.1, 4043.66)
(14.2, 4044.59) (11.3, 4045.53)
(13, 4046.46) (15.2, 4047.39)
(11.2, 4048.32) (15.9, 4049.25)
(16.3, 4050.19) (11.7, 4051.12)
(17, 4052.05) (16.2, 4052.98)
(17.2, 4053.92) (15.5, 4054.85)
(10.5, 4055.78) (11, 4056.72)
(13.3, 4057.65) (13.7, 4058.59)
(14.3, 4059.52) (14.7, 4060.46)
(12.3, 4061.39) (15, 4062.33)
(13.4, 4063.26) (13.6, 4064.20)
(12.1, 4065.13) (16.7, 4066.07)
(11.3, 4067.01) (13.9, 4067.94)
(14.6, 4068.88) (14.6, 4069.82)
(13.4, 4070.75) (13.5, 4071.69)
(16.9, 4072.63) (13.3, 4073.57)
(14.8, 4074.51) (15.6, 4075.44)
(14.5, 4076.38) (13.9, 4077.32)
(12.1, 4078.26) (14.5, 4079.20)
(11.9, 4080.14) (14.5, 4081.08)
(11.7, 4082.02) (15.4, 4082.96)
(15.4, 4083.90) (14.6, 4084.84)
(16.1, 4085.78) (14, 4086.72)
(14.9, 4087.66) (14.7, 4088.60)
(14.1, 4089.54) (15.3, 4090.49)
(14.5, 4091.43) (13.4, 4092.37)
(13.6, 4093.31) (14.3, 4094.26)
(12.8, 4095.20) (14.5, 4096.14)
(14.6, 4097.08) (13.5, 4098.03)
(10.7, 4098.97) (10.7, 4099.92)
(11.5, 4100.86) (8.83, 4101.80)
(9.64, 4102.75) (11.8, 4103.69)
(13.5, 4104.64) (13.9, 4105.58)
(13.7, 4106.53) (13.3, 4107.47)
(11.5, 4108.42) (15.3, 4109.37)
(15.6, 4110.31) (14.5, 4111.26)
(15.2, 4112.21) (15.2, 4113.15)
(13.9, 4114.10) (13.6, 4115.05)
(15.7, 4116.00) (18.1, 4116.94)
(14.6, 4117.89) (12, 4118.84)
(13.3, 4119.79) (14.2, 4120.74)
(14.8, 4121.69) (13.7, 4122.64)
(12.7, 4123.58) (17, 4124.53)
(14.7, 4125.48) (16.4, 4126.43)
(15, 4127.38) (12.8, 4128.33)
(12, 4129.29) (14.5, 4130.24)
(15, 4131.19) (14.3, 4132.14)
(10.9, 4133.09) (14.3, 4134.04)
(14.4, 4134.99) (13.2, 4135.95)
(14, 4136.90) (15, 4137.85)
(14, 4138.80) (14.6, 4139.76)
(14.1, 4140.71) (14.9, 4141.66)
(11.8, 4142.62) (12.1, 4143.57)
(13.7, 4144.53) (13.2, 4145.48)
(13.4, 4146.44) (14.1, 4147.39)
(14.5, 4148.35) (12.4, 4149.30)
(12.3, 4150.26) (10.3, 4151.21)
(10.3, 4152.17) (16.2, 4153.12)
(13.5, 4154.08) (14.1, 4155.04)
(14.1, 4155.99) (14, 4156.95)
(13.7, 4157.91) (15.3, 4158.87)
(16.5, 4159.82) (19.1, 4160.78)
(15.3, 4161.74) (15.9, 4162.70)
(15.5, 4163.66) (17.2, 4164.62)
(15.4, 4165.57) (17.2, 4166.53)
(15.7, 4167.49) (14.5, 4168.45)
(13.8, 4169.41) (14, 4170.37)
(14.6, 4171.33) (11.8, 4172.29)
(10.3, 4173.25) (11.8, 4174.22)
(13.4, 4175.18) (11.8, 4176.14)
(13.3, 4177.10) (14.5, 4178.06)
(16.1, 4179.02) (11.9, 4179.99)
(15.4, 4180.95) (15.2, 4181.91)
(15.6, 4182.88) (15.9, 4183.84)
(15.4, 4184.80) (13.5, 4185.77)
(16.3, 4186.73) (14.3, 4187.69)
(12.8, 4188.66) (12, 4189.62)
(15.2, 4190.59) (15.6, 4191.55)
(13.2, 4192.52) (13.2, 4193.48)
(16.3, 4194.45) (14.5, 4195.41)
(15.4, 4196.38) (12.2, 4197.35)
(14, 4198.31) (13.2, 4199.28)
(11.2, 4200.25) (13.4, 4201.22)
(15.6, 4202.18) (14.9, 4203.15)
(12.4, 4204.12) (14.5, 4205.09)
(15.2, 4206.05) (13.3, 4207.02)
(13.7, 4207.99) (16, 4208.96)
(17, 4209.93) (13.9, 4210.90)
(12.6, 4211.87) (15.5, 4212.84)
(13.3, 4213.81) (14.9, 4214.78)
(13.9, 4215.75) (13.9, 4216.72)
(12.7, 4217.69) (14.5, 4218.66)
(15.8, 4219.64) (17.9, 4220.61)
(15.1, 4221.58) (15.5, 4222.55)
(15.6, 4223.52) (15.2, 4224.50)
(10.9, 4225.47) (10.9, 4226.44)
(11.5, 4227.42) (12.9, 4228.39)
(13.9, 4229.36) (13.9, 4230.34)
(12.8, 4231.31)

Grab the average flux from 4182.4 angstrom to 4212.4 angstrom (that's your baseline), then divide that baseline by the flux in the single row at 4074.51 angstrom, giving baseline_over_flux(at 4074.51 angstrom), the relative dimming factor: 0.96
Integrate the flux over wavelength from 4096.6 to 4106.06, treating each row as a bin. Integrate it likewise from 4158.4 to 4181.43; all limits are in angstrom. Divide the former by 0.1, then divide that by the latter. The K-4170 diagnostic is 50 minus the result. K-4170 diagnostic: 47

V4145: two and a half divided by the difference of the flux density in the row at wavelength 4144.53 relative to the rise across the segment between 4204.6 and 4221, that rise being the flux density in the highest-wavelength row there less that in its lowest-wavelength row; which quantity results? 0.24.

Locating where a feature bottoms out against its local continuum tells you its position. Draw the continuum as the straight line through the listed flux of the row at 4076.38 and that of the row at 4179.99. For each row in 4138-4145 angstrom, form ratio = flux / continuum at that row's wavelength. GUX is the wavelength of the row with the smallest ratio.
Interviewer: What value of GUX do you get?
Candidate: 4142.62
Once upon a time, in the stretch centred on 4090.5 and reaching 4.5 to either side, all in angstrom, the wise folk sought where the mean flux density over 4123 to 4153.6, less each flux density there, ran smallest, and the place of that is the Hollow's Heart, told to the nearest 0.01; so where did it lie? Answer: 4090.49 angstrom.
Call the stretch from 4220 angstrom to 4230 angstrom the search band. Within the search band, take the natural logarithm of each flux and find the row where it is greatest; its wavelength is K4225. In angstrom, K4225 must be 4220.61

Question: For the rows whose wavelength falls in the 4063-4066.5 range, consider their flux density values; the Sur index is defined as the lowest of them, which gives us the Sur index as 12.1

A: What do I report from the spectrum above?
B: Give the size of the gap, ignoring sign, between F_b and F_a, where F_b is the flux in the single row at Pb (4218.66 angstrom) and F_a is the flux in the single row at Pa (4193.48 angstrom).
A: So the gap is 1.3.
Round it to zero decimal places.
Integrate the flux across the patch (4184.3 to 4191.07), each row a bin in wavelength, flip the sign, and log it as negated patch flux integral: -96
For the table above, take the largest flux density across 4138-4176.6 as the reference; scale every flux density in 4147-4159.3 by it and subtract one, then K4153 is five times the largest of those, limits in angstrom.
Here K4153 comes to -0.76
